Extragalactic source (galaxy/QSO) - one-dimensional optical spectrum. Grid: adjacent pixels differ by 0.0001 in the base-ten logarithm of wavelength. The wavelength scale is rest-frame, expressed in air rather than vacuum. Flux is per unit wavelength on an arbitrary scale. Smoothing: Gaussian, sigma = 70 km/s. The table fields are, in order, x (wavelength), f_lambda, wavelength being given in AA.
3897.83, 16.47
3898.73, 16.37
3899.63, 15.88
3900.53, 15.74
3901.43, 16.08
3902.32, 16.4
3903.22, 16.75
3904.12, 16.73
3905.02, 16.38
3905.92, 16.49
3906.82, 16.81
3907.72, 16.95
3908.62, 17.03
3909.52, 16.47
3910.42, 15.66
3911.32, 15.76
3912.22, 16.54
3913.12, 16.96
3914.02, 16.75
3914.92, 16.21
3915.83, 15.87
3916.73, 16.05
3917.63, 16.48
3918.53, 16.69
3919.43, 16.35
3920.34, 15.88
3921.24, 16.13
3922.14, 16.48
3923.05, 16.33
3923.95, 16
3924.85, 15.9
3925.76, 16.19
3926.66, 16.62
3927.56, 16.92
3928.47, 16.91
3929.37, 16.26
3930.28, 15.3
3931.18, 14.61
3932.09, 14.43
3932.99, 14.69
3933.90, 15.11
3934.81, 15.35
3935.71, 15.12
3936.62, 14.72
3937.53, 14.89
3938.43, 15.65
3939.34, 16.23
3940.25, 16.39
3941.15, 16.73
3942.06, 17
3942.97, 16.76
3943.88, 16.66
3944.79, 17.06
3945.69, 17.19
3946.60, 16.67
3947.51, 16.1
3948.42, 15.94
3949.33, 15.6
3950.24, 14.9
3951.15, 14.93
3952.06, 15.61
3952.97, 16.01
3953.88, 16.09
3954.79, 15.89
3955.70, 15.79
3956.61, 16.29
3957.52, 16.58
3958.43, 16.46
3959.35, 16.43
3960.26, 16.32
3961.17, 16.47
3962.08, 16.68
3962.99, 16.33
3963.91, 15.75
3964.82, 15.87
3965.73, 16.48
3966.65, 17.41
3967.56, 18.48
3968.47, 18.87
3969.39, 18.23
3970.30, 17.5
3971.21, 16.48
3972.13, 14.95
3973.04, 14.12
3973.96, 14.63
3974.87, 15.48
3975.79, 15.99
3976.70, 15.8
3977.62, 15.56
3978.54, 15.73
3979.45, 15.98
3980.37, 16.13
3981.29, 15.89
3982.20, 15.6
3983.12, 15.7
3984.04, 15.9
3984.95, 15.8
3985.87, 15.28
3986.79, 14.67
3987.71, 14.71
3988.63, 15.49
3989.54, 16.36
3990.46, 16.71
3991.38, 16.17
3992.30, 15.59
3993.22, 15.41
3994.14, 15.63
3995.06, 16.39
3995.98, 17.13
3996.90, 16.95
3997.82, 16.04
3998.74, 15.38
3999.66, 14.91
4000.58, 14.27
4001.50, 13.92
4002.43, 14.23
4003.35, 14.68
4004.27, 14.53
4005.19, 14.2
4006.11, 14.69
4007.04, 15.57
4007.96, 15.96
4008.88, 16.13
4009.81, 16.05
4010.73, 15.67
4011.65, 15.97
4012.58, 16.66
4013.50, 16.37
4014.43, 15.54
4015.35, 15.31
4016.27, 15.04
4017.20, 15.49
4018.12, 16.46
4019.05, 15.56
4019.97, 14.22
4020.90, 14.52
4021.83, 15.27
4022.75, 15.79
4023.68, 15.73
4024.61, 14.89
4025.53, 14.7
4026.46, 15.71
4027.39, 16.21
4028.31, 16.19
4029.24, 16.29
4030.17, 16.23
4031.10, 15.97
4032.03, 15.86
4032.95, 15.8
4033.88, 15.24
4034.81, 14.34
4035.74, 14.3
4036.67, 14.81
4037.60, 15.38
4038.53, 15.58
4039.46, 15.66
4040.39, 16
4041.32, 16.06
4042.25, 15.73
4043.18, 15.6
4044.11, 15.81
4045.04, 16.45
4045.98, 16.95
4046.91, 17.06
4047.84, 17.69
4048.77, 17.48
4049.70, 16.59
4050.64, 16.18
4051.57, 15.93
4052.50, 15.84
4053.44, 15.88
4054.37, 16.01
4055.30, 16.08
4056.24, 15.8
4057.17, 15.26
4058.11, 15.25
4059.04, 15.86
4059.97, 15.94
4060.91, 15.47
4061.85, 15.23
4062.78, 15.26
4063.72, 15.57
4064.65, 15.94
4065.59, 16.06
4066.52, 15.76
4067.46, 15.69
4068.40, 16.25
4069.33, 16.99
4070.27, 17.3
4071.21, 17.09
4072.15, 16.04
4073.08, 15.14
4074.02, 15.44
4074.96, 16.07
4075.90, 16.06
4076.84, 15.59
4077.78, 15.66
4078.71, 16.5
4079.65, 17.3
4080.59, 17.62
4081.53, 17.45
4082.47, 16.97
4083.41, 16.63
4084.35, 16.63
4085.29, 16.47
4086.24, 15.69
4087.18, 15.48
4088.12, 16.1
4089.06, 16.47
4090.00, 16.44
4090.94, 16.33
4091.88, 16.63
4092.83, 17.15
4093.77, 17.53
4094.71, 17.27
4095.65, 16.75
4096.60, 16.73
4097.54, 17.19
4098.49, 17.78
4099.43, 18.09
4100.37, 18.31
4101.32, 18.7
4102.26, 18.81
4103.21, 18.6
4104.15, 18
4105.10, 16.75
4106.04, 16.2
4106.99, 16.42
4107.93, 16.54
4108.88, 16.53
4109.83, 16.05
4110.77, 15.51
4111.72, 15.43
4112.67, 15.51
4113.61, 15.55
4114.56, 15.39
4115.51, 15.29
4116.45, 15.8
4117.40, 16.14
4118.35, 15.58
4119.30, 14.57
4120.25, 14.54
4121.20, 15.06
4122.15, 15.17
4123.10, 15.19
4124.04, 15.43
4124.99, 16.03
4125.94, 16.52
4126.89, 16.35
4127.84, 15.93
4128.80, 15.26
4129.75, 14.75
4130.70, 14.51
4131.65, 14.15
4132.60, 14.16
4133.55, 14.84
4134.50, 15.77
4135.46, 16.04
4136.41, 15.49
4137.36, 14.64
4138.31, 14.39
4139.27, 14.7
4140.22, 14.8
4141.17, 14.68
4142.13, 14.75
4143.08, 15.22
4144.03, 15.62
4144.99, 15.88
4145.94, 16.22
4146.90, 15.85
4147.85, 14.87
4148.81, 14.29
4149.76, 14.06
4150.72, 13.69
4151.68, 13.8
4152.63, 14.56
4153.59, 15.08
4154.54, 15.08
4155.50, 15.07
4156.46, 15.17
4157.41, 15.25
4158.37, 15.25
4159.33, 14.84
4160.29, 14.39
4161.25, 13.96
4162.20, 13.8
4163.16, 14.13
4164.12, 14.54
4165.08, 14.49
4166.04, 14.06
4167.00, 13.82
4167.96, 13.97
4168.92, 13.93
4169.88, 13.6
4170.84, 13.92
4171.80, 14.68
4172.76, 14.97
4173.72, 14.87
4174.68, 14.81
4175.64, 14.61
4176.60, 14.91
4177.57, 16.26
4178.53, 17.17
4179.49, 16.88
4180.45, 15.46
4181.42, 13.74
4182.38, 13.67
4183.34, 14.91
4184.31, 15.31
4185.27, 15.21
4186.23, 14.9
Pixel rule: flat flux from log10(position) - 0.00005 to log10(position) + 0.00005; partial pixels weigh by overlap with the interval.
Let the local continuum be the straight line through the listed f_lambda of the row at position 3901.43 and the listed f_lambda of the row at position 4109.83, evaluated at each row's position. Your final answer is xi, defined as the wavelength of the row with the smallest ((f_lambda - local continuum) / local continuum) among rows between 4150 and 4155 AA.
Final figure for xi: 4150.72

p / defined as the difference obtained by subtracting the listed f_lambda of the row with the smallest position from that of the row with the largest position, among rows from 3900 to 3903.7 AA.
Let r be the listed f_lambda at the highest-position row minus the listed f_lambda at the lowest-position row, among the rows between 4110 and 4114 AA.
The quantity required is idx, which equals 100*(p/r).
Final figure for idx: 2525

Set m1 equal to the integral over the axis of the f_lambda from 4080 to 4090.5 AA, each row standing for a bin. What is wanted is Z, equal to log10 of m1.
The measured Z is 2.2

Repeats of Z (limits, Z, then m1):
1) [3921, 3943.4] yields 2.6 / 355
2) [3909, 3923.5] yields 2.4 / 236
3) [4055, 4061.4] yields 2.0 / 100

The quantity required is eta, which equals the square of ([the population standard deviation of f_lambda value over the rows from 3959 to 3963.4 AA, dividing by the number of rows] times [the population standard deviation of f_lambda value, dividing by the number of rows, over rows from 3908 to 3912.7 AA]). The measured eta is 0.00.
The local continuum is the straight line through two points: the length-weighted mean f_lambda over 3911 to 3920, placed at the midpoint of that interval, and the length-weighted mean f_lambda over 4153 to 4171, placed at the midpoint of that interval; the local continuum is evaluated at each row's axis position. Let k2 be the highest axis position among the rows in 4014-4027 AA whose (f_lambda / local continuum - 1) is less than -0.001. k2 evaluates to 4025.53 AA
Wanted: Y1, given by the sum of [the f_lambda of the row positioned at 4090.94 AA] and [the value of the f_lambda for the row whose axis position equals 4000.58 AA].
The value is 30.6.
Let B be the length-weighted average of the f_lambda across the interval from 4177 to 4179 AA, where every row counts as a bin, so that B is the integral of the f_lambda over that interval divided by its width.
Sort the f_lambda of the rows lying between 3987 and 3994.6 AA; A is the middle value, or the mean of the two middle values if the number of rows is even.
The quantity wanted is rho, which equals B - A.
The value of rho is 1.0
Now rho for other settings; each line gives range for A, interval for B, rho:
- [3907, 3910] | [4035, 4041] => -1.7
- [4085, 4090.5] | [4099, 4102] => 2.1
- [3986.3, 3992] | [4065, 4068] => 0.0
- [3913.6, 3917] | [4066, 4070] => 0.1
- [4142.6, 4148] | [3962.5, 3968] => 1.0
